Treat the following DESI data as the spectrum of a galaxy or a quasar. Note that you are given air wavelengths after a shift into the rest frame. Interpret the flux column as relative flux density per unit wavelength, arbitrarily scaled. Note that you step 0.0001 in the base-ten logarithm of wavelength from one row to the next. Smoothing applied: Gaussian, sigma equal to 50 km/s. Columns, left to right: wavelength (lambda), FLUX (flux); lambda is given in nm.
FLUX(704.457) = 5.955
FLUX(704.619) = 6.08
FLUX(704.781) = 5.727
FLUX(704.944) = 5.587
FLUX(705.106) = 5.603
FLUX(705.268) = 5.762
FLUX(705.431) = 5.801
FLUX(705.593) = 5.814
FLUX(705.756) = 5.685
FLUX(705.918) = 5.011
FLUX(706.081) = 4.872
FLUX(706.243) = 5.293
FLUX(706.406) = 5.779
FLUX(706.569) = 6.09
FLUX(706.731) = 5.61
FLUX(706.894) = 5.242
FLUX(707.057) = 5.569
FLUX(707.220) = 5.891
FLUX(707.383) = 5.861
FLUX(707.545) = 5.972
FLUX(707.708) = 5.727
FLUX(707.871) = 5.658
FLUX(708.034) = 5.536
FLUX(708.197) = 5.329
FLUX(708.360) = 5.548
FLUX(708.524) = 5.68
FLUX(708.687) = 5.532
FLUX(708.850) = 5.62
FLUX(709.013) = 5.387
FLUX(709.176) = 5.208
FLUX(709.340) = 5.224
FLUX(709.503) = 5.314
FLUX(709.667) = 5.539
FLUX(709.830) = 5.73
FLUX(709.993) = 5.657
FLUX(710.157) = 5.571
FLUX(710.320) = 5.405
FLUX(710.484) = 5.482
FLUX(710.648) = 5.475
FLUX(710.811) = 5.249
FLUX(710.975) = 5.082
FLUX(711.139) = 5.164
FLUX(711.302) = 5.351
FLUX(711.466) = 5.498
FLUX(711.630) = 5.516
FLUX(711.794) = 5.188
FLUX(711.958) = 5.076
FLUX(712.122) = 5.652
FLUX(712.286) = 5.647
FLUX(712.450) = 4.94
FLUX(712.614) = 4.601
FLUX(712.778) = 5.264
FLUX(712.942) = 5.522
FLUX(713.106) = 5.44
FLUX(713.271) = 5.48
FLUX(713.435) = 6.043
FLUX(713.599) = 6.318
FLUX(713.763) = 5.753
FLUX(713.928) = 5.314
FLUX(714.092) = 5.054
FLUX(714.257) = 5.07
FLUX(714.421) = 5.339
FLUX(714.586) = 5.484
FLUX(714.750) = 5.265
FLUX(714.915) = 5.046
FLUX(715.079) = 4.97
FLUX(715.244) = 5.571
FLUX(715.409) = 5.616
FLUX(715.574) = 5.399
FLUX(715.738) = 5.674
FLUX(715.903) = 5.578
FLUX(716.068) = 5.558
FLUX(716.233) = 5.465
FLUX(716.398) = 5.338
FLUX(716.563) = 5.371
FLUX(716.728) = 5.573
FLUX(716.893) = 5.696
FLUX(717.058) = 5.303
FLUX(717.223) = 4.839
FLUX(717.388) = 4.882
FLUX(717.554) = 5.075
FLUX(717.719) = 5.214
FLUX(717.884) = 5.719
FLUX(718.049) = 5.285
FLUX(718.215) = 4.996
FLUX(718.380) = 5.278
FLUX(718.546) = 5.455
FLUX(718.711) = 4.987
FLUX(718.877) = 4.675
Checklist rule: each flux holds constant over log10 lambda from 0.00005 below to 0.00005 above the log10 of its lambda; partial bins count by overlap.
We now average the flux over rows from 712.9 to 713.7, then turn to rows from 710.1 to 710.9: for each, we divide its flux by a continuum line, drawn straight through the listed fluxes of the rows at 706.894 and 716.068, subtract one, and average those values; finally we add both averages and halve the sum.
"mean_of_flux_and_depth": 2.89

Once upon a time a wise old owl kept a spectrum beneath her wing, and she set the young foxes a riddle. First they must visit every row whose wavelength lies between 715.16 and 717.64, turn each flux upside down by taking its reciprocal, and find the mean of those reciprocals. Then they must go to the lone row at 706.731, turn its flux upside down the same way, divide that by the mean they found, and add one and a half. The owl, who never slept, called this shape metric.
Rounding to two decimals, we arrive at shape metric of 2.46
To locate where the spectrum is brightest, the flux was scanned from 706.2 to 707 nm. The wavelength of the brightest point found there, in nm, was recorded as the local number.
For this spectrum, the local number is 706.569 nm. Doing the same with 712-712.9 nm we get 712.122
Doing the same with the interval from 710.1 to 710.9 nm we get 710.157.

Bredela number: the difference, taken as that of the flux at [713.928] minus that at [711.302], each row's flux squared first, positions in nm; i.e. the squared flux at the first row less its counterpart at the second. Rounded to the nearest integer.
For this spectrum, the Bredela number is 0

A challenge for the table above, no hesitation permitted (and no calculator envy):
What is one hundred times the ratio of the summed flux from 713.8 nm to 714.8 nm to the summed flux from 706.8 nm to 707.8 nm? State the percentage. 92.0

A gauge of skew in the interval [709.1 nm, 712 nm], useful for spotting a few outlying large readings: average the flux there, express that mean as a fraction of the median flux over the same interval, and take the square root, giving 1.00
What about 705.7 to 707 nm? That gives 1.00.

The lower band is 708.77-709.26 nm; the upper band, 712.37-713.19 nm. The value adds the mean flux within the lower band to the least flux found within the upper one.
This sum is 10.0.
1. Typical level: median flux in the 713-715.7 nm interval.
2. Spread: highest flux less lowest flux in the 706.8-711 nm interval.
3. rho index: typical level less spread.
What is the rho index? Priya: 4.53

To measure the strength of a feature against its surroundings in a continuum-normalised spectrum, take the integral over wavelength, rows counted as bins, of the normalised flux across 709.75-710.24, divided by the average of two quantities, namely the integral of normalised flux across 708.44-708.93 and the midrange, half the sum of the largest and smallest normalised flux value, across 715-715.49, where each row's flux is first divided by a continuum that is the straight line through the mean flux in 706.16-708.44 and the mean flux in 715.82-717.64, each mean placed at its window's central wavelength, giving 0.677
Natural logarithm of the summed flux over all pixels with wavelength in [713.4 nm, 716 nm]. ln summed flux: 4.47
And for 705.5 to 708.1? 4.50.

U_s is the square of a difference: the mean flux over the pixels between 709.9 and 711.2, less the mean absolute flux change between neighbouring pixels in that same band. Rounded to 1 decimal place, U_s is 27.8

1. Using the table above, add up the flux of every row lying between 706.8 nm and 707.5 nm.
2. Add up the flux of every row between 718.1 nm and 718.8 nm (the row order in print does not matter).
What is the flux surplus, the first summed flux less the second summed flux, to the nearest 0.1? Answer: 1.8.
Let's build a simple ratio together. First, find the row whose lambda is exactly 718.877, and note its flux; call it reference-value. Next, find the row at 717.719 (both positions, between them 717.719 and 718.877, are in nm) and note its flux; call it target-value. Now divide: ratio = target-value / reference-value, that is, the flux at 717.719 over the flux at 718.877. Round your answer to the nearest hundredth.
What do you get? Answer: 1.12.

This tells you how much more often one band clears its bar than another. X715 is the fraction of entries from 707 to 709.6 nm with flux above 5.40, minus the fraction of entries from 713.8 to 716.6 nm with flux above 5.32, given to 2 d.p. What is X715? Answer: 0.04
